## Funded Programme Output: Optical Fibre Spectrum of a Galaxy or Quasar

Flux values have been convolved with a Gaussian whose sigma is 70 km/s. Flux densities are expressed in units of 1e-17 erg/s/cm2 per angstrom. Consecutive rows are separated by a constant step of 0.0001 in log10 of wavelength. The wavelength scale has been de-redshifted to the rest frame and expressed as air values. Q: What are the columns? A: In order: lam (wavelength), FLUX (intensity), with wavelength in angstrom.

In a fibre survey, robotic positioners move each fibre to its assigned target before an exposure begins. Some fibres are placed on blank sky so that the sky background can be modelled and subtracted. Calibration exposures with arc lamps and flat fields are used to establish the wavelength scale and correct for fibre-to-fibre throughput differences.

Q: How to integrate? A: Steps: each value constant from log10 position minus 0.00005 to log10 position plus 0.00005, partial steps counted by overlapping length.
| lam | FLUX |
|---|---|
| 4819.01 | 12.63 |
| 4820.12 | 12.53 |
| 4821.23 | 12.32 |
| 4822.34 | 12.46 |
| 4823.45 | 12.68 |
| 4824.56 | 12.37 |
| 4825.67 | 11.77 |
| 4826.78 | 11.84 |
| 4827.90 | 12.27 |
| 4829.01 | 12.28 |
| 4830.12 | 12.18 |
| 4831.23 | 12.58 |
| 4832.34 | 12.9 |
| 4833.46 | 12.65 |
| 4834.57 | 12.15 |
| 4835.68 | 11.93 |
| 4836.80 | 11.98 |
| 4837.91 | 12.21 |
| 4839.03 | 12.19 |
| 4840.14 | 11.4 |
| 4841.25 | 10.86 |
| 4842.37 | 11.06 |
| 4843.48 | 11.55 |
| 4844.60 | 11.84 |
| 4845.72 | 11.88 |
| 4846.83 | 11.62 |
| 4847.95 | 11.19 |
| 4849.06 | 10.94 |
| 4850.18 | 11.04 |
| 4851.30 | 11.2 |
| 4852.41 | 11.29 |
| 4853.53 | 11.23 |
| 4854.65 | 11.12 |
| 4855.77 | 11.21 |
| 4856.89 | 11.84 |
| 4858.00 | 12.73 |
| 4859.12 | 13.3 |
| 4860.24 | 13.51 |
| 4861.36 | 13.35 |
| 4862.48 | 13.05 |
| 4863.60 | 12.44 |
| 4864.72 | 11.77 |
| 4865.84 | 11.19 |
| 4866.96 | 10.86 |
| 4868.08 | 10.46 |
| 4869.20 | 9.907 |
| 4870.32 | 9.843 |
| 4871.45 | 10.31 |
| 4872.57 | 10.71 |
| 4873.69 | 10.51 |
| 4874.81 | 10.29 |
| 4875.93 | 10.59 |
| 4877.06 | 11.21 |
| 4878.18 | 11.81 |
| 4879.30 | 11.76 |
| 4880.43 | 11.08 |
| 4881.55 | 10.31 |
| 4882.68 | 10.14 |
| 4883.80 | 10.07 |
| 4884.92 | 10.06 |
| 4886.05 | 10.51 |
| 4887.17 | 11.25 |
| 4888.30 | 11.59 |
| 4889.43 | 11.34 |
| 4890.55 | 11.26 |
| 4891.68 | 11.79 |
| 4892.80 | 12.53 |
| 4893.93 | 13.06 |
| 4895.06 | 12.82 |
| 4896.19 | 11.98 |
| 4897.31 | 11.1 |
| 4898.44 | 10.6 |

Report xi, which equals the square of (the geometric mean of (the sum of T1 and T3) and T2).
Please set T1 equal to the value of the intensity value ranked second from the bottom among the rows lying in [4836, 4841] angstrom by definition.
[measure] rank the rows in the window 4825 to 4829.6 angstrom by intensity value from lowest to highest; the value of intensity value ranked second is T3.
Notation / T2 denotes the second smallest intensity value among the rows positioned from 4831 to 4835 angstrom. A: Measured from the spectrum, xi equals 300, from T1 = 11.98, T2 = 12.58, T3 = 11.84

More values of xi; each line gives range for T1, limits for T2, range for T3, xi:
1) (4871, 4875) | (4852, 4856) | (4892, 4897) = 256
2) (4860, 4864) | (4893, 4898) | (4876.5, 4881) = 291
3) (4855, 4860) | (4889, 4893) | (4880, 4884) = 249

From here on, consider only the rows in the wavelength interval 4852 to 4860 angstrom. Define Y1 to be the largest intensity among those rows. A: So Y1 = 13.3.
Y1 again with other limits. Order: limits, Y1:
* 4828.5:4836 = 12.9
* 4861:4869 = 13.35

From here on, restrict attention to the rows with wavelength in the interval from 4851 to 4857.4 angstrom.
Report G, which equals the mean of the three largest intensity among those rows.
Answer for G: 11.5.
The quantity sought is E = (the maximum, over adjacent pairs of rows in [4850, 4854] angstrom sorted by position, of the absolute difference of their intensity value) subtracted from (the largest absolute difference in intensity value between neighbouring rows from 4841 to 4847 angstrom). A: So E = 0.33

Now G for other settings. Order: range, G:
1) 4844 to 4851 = 11.8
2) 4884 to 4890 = 11.4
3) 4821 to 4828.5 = 12.5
